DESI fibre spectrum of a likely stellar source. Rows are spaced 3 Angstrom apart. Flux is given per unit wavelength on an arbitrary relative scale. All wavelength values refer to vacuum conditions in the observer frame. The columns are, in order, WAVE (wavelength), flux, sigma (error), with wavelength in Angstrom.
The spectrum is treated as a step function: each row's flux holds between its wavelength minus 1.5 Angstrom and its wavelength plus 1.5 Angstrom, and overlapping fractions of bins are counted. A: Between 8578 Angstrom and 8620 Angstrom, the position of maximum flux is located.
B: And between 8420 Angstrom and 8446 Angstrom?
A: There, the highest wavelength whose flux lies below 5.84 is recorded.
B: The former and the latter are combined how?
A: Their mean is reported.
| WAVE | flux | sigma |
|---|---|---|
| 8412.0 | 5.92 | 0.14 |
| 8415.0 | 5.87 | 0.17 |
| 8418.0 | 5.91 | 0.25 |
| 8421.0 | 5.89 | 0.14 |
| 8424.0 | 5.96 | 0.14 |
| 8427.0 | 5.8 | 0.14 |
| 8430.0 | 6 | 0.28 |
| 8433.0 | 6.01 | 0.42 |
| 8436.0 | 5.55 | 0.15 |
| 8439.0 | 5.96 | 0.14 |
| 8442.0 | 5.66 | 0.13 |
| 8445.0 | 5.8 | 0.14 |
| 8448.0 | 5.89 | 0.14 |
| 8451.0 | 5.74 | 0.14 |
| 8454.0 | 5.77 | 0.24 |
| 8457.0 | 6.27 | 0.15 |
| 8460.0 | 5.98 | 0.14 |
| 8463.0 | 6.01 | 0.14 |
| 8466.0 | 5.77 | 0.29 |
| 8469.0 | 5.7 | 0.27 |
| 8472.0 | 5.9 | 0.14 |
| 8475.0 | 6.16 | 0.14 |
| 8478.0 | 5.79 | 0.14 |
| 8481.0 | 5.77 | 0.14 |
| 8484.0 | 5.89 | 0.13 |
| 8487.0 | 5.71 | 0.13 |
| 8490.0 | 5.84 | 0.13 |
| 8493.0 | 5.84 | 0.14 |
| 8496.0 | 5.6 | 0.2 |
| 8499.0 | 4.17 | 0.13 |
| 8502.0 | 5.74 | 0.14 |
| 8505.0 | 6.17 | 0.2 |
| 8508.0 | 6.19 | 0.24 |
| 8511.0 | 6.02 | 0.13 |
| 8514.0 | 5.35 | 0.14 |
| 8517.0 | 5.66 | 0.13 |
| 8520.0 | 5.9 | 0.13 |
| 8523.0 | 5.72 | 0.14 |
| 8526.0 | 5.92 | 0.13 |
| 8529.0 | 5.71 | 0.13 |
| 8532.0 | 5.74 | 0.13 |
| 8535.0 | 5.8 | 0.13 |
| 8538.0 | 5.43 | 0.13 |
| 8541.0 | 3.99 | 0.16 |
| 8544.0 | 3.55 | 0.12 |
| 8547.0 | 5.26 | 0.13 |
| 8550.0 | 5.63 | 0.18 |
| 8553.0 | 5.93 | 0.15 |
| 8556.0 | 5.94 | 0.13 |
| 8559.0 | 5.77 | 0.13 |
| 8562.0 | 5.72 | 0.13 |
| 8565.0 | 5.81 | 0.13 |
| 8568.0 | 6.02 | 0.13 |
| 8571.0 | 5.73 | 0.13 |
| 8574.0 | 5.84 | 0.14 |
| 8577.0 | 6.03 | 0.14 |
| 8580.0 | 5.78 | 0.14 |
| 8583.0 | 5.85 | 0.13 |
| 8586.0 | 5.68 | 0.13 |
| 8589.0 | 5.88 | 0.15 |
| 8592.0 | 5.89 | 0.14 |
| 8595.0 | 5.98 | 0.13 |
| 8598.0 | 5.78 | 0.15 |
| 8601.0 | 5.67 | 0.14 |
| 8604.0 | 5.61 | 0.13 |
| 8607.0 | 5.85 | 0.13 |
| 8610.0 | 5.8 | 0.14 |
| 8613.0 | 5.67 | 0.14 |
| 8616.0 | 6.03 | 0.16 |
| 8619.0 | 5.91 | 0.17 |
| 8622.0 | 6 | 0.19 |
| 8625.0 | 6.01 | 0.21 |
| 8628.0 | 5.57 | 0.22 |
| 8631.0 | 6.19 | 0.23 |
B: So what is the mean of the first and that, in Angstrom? 8530.5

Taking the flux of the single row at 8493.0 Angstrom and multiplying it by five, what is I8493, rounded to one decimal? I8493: 29.2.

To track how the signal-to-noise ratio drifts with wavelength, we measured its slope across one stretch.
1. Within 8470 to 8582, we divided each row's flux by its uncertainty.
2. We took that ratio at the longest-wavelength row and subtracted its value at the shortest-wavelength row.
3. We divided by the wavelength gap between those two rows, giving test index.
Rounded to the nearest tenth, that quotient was 0.0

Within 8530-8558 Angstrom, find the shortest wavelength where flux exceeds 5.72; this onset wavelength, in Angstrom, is 8532.0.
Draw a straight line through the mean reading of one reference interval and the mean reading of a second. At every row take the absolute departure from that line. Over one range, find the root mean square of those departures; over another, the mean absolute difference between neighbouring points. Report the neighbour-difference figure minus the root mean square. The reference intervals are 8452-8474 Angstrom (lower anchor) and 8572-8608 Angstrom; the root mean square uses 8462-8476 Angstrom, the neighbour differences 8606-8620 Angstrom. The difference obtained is -0.07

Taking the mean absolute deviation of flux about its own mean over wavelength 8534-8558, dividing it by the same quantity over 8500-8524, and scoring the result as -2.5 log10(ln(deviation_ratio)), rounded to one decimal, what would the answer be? -0.1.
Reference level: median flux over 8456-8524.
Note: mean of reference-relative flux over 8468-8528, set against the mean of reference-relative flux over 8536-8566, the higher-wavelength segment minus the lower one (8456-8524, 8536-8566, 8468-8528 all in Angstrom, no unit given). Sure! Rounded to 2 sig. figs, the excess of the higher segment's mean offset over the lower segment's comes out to -0.45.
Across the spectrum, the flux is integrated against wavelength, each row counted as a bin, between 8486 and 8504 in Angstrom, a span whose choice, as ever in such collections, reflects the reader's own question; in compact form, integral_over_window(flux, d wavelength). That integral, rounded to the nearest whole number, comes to 99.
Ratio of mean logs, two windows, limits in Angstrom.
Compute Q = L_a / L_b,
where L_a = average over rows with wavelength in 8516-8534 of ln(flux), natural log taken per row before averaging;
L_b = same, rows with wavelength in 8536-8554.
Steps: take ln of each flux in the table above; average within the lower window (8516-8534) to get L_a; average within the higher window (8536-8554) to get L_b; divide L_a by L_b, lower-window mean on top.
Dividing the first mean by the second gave 1.11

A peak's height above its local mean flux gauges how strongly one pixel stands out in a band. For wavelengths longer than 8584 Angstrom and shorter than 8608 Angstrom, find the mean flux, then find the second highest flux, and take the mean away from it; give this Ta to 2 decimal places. 0.10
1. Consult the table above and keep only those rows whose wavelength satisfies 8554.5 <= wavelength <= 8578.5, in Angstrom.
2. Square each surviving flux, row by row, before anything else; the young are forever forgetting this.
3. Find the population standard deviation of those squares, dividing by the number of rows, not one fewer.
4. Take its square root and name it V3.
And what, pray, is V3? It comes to 1.2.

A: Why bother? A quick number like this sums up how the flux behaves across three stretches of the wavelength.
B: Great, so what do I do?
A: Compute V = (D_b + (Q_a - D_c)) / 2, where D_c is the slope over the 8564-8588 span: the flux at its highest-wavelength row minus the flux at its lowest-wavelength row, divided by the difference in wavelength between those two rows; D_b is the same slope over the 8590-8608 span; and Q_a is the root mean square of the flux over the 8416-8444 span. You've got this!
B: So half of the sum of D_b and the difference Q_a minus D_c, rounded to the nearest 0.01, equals 2.93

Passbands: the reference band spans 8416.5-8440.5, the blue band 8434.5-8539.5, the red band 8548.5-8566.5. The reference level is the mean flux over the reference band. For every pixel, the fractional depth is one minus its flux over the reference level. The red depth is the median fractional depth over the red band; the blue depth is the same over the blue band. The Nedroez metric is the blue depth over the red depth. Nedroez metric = 1.0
